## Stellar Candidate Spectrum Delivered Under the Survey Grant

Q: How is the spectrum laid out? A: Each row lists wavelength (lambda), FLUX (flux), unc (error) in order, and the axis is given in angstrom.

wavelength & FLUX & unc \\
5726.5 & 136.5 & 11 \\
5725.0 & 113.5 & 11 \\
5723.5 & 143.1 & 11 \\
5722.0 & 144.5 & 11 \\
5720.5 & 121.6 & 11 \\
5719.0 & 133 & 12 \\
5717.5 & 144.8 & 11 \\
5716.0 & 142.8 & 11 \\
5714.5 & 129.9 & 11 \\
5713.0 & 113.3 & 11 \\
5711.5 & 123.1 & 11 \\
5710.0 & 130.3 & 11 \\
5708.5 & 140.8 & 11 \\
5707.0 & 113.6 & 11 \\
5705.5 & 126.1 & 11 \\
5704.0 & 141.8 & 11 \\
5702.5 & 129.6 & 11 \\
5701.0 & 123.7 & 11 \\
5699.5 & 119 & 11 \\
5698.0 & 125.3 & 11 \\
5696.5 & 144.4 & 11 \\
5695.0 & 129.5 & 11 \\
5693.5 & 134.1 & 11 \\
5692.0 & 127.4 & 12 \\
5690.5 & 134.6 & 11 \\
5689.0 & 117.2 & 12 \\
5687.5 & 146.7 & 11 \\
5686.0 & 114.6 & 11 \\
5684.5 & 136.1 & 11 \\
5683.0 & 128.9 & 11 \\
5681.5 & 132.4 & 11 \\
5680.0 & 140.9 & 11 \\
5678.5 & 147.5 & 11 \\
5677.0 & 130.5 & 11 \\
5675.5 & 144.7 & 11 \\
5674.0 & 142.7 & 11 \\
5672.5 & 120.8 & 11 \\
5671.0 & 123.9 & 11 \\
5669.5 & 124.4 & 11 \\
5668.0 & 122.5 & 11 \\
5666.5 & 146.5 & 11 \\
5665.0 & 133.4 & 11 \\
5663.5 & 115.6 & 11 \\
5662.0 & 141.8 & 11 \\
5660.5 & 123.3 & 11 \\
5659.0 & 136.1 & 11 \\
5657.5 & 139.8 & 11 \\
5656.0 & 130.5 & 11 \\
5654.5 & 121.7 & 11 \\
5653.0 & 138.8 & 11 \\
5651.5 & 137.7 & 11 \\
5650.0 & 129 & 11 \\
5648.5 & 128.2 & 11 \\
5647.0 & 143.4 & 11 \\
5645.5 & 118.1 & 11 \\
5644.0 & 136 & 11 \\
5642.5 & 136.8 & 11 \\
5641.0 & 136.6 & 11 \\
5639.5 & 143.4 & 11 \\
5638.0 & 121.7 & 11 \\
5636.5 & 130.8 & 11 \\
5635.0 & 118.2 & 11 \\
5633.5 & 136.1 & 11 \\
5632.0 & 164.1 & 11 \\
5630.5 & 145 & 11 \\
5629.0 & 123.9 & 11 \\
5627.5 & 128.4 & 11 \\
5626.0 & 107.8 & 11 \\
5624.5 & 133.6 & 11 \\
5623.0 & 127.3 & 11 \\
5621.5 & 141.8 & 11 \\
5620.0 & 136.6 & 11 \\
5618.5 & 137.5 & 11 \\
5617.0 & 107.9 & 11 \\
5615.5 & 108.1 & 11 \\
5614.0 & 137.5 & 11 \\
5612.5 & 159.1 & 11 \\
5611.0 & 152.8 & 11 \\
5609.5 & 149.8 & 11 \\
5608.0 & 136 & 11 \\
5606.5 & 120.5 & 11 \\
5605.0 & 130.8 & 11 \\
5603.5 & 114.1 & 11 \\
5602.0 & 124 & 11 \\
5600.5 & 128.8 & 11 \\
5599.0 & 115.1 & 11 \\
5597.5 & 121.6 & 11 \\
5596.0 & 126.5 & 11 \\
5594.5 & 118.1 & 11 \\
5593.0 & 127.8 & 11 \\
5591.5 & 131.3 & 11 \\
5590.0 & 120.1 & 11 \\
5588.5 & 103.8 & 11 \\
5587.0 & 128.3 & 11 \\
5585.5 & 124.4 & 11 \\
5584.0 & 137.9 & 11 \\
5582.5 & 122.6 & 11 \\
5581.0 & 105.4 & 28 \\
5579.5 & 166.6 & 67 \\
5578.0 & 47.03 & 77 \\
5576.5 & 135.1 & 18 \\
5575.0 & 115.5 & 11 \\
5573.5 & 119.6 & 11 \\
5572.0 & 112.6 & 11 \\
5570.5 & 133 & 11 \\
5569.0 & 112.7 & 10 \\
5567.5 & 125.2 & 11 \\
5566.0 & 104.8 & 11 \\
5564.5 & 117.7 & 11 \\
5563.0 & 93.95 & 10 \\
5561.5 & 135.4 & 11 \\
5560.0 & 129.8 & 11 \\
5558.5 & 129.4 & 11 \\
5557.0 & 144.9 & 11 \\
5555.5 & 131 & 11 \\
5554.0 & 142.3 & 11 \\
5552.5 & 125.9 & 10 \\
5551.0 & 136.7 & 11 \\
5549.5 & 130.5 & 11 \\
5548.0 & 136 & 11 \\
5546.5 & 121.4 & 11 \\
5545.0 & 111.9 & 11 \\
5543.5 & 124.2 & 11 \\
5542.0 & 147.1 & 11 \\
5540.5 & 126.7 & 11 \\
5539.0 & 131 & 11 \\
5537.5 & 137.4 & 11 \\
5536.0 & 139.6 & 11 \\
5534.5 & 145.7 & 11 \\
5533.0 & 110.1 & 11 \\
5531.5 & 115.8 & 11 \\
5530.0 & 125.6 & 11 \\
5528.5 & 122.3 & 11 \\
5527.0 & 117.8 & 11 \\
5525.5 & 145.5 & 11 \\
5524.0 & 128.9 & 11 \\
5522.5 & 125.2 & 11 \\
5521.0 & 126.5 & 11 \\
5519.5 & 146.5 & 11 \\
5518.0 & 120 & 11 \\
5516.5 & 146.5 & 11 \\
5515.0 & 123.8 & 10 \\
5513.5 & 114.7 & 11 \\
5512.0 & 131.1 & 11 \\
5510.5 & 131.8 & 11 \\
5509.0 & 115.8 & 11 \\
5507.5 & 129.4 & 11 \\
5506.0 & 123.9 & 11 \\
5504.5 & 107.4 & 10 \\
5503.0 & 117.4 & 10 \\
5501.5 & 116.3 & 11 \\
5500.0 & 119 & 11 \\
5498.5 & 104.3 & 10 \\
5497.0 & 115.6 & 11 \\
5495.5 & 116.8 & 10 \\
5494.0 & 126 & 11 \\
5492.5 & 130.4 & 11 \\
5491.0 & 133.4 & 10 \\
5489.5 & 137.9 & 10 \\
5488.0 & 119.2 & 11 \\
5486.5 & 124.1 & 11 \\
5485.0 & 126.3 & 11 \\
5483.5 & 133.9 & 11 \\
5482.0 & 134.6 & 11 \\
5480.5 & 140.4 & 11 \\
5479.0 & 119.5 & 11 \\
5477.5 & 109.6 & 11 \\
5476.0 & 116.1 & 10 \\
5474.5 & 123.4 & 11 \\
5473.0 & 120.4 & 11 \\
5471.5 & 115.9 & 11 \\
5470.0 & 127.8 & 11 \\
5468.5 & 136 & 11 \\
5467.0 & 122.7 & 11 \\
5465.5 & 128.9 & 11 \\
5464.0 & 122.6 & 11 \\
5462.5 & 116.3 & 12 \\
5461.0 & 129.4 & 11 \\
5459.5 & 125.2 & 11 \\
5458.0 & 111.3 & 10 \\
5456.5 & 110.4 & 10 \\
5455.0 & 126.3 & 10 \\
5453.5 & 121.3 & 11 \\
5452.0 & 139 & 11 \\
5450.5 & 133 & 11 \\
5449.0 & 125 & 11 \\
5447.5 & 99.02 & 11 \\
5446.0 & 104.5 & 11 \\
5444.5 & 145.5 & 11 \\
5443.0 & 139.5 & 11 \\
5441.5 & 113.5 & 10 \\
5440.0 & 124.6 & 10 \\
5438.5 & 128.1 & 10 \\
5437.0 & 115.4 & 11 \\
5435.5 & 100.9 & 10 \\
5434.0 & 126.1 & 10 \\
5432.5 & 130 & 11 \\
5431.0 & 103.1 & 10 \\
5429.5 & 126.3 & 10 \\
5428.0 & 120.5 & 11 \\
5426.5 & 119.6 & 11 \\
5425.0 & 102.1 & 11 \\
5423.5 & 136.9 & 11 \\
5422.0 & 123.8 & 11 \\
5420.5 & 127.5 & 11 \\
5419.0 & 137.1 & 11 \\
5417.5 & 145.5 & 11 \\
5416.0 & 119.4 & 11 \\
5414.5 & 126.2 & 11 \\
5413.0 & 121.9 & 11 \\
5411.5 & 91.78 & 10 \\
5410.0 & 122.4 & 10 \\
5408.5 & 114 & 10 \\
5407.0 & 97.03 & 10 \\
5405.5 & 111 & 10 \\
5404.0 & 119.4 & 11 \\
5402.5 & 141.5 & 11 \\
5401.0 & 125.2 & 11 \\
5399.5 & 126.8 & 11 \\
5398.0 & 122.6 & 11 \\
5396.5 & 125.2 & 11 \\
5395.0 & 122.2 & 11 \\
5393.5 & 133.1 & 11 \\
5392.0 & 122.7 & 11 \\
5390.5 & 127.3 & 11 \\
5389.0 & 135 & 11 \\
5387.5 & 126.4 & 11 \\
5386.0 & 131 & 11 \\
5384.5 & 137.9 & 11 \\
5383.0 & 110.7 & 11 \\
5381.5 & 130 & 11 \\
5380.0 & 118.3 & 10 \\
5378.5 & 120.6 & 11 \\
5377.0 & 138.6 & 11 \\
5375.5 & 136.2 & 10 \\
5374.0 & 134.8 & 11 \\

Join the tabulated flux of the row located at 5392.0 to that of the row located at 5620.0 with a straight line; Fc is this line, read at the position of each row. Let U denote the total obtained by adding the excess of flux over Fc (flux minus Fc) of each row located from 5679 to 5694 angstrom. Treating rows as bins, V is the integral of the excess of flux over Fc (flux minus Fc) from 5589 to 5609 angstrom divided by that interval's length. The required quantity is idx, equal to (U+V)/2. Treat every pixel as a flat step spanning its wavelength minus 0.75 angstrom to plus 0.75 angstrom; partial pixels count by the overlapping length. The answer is -52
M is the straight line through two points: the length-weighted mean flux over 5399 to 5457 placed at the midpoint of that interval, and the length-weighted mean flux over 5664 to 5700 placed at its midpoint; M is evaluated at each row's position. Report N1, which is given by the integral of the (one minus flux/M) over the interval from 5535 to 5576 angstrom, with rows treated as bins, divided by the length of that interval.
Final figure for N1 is 0.00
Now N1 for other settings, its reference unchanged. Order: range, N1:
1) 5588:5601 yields 0.05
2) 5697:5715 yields 0.05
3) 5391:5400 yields -0.04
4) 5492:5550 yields 0.00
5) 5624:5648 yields -0.02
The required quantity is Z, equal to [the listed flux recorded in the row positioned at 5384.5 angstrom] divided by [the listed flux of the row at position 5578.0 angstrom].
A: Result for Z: 2.93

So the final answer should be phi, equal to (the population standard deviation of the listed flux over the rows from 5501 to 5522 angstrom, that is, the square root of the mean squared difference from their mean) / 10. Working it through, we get 1.10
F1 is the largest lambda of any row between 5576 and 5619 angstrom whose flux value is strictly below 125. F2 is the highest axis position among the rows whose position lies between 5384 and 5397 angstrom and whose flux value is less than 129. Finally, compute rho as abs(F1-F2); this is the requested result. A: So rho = 220.5 angstrom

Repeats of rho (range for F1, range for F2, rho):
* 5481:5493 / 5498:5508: 18.0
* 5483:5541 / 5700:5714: 180.0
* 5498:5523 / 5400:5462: 58.5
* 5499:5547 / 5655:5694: 145.5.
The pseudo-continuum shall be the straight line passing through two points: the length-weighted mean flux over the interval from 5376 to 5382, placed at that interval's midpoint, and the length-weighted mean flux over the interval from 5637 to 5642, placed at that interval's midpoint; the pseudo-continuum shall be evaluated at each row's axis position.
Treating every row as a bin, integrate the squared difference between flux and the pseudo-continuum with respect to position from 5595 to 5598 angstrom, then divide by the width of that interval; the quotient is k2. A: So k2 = 90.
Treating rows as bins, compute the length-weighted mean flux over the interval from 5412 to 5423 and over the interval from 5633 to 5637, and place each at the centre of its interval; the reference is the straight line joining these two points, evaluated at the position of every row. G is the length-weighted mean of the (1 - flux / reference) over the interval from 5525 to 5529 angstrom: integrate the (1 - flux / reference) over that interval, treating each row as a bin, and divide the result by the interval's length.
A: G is 0.00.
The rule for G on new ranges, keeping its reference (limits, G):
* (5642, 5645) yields -0.06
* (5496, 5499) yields 0.13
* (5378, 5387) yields 0.03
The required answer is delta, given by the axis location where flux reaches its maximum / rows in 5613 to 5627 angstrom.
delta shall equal 5621.5 angstrom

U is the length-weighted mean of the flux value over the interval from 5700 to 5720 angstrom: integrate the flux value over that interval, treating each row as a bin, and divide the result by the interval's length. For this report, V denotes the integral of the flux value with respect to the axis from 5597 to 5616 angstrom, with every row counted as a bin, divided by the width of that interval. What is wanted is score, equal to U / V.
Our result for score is 0.99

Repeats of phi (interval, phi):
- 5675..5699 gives 0.95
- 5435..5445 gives 1.43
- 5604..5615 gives 1.26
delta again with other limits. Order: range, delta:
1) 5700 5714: 5704.0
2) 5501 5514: 5510.5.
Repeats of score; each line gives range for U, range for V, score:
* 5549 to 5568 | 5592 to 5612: 0.99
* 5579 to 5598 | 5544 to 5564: 0.98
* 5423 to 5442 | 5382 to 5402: 0.94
